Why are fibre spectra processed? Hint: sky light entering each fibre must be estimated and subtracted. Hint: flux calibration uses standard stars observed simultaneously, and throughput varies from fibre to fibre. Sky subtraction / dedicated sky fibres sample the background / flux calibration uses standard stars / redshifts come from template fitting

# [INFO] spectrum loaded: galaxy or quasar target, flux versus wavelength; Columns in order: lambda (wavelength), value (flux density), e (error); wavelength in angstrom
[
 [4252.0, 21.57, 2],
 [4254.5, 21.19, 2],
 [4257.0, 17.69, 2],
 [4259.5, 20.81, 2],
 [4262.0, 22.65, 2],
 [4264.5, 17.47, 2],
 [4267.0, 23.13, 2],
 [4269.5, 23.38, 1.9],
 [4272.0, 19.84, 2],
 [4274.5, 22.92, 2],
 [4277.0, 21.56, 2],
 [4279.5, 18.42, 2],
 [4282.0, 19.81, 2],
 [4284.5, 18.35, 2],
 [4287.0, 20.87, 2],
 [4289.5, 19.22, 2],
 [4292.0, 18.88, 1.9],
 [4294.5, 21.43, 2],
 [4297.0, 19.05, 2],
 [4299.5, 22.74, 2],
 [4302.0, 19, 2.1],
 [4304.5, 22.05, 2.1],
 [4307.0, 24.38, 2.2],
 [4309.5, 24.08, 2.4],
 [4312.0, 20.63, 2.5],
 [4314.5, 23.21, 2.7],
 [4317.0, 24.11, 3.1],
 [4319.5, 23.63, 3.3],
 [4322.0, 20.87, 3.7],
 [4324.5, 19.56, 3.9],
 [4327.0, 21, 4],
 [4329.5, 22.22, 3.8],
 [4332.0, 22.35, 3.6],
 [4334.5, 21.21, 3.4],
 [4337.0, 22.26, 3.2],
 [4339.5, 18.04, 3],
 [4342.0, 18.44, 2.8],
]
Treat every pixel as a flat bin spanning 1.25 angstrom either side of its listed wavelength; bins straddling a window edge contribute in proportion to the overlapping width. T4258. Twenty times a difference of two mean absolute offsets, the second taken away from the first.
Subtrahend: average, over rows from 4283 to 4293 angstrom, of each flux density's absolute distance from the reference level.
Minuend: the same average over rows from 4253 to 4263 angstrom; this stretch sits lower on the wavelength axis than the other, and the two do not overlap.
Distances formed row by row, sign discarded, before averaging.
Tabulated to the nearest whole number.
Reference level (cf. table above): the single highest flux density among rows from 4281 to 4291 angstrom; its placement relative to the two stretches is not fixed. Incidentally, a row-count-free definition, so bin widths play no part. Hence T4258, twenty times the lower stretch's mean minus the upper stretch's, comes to -4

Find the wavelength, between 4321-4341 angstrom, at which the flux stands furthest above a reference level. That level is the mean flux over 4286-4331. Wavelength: 4332.0 angstrom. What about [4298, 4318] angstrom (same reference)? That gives 4307.0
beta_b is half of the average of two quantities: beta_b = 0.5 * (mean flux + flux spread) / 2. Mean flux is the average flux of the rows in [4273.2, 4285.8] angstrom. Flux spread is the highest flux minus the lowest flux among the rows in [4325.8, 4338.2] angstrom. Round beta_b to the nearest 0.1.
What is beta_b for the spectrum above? 5.4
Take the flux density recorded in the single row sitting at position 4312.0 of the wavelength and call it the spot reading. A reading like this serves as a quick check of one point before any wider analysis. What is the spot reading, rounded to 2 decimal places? 20.63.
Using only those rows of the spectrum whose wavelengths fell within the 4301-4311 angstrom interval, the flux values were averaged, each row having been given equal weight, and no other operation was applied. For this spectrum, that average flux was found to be 22.4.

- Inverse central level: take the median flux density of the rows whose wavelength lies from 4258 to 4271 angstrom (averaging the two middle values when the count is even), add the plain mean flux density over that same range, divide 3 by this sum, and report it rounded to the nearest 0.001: 0.068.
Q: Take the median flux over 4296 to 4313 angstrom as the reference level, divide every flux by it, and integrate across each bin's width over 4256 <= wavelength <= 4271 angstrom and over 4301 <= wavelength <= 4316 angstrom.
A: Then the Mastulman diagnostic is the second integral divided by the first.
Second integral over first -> 1.07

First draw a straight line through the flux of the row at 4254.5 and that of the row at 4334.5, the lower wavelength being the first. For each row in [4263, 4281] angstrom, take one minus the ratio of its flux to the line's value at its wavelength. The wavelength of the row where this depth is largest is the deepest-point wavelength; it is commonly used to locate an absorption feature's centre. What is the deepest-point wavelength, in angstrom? 4264.5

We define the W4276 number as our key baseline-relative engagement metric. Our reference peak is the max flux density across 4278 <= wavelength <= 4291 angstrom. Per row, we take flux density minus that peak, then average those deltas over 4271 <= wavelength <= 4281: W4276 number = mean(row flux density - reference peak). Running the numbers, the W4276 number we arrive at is -0.2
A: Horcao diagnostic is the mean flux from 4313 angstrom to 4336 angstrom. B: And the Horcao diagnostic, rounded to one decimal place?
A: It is 22.0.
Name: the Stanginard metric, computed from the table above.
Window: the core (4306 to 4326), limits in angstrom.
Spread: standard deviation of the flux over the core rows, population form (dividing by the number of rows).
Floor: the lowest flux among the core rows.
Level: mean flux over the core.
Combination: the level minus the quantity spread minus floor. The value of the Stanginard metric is 40.3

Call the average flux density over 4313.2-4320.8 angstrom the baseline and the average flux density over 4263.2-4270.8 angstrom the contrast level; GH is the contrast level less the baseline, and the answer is -2.3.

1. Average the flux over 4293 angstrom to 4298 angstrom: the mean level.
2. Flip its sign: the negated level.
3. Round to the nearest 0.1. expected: -20.2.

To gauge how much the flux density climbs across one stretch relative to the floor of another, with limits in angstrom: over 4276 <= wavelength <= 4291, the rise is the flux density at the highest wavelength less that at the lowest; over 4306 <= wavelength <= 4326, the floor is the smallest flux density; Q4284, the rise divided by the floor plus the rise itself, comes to -2.5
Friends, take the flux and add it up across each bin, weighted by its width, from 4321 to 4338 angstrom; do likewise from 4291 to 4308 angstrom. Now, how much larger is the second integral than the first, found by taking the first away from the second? -5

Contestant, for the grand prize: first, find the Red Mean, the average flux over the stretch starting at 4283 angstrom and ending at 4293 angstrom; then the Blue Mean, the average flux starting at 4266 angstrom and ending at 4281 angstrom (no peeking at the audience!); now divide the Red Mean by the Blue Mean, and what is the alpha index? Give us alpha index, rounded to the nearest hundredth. 0.90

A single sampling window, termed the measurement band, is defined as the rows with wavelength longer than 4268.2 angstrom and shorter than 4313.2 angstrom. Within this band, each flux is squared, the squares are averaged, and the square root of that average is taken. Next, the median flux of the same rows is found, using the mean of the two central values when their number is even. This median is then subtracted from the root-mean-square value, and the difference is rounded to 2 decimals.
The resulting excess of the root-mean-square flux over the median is 0.26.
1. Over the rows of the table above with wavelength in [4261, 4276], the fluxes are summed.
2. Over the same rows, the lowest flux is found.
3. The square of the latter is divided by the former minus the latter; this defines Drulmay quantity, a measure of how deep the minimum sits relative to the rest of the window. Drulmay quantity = 2.7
